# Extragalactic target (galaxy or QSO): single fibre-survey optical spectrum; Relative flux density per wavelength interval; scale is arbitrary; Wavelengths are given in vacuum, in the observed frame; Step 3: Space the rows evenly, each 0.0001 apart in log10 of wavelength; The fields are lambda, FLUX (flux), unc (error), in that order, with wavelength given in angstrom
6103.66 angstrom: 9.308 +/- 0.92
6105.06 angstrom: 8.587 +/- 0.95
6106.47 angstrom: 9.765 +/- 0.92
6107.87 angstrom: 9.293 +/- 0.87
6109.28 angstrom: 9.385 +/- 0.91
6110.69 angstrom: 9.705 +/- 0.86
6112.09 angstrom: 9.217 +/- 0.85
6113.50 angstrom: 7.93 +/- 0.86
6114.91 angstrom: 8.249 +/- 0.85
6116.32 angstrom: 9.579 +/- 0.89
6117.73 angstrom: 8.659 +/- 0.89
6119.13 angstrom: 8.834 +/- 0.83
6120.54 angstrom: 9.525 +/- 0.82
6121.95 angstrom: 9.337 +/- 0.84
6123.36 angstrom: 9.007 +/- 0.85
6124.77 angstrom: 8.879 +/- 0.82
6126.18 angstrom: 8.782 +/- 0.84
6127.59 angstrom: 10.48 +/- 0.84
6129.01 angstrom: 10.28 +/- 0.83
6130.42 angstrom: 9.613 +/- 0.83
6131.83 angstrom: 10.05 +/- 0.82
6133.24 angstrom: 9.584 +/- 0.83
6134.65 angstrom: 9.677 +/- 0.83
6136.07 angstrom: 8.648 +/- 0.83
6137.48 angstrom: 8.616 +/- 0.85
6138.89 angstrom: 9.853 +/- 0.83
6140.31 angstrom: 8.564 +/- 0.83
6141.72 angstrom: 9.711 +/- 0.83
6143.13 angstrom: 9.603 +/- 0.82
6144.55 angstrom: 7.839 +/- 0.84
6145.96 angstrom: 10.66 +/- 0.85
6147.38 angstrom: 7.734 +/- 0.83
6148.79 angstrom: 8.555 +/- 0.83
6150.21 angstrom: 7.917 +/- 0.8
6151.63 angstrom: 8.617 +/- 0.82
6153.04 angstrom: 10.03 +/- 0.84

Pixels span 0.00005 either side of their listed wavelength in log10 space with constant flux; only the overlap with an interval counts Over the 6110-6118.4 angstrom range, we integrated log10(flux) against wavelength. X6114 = 8.0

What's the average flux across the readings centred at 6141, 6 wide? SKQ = 9.4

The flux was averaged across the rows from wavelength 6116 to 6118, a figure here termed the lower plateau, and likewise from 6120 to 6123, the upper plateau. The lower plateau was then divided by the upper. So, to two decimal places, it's 0.97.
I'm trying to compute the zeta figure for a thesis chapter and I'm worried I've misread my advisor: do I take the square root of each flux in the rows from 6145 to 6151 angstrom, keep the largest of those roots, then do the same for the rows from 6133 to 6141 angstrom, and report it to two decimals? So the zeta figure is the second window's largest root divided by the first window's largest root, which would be 0.96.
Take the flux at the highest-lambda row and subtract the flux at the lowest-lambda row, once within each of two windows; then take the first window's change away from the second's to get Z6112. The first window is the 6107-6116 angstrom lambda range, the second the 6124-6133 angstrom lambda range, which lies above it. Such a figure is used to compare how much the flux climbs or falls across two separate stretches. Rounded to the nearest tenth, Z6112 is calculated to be 2.2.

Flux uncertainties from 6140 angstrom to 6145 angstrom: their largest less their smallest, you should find 0.020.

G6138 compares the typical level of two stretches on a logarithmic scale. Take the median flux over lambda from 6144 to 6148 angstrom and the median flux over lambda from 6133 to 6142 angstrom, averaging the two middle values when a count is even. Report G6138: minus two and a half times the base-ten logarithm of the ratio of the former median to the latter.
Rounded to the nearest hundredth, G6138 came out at 0.22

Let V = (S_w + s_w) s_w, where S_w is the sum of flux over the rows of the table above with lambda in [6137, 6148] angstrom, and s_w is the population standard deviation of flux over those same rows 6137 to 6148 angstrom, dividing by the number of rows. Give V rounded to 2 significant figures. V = 72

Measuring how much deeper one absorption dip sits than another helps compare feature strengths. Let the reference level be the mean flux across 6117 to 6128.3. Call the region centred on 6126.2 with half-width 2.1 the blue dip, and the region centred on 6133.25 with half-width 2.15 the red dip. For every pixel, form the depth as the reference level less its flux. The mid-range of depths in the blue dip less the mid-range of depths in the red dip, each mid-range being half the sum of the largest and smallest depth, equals 0.2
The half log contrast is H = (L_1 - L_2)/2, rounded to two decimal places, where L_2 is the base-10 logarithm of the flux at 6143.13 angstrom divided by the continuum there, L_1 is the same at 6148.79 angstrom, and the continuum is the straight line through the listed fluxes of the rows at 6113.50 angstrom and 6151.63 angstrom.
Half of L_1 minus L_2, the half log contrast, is -0.03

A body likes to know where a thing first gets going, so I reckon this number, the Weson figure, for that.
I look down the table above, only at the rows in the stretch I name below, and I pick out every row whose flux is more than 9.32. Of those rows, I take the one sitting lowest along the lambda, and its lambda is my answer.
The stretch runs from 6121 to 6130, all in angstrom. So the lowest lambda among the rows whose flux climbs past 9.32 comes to 6121.95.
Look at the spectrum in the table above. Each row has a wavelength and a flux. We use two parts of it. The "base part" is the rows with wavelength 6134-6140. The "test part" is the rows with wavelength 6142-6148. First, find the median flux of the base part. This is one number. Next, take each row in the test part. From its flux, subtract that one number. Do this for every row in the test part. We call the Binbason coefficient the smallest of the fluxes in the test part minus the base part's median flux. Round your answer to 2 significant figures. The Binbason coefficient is -1.4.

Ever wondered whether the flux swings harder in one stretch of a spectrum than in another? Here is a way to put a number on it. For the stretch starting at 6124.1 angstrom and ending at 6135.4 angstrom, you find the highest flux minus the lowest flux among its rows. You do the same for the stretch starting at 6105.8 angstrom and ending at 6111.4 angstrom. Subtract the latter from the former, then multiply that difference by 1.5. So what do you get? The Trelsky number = 1.8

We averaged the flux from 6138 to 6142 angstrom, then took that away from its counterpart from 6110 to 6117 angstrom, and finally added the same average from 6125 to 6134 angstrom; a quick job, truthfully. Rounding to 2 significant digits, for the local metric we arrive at 9.4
